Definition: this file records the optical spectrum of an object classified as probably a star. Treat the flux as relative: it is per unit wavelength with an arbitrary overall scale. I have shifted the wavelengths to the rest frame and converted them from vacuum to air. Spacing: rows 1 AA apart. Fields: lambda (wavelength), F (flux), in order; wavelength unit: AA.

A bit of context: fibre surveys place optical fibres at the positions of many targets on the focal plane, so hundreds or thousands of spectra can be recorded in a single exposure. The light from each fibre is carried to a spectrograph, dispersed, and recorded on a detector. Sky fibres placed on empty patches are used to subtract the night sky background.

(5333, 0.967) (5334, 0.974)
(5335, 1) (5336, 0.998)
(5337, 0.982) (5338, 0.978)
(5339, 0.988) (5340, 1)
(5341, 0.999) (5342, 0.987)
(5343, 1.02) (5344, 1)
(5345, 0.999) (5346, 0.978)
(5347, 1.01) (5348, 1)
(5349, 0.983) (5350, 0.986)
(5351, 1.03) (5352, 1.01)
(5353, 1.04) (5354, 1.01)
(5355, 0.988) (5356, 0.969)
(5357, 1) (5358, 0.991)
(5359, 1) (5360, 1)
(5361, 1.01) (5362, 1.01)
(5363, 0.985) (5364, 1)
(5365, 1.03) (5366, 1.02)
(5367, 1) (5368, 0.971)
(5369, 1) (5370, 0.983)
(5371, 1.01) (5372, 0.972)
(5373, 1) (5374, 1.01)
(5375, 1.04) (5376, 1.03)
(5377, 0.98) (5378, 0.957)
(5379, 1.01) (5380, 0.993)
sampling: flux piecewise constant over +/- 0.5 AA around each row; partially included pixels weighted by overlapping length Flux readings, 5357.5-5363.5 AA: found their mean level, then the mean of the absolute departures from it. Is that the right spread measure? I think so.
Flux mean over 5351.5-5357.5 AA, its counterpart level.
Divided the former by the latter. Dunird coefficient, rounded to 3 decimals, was 0.008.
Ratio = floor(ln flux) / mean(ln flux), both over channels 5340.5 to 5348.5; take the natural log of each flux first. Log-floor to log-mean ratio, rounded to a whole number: 23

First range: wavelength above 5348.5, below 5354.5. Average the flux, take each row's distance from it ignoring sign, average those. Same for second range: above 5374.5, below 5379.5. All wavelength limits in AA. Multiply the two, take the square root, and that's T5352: 0.0217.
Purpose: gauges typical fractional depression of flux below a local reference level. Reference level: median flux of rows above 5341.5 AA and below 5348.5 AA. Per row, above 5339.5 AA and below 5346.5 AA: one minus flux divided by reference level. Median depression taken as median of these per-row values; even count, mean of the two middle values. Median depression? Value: 0.0010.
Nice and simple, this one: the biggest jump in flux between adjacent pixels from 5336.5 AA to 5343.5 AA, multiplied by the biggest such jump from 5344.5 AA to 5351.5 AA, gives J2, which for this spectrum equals 0.0015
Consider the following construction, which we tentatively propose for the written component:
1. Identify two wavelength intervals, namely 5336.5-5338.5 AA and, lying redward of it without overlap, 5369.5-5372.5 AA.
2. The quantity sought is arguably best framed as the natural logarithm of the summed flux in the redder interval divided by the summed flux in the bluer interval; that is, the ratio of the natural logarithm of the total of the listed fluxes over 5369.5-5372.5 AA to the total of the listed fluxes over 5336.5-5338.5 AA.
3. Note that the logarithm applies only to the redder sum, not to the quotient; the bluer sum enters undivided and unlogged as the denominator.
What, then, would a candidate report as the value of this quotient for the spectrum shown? 0.55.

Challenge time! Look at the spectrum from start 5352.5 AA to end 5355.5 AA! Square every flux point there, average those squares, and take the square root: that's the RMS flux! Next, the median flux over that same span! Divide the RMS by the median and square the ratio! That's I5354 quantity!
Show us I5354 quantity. 1.01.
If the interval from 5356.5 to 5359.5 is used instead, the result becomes 0.99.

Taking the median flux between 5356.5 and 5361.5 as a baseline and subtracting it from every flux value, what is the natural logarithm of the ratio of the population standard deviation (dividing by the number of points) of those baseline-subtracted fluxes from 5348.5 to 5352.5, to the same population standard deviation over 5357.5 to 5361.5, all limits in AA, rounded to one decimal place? 1.0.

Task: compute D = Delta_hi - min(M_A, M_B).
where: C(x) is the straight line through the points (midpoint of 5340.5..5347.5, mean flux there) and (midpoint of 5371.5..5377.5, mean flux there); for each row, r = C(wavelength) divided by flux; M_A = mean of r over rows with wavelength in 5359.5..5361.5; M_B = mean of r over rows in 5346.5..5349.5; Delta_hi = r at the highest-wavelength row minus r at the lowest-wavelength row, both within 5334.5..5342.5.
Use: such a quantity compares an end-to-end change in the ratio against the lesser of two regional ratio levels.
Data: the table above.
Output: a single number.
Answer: -0.98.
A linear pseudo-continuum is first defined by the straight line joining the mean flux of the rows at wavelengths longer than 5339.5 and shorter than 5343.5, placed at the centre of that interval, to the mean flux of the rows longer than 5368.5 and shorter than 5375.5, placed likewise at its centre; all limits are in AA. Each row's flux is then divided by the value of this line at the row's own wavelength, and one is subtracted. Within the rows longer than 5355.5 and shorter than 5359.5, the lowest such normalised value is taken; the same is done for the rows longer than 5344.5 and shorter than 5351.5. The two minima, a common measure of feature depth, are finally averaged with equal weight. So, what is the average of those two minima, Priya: -0.0282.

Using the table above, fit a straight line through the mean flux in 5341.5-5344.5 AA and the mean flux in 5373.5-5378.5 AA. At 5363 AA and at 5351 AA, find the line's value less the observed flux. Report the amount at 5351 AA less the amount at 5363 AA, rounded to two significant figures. -0.045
